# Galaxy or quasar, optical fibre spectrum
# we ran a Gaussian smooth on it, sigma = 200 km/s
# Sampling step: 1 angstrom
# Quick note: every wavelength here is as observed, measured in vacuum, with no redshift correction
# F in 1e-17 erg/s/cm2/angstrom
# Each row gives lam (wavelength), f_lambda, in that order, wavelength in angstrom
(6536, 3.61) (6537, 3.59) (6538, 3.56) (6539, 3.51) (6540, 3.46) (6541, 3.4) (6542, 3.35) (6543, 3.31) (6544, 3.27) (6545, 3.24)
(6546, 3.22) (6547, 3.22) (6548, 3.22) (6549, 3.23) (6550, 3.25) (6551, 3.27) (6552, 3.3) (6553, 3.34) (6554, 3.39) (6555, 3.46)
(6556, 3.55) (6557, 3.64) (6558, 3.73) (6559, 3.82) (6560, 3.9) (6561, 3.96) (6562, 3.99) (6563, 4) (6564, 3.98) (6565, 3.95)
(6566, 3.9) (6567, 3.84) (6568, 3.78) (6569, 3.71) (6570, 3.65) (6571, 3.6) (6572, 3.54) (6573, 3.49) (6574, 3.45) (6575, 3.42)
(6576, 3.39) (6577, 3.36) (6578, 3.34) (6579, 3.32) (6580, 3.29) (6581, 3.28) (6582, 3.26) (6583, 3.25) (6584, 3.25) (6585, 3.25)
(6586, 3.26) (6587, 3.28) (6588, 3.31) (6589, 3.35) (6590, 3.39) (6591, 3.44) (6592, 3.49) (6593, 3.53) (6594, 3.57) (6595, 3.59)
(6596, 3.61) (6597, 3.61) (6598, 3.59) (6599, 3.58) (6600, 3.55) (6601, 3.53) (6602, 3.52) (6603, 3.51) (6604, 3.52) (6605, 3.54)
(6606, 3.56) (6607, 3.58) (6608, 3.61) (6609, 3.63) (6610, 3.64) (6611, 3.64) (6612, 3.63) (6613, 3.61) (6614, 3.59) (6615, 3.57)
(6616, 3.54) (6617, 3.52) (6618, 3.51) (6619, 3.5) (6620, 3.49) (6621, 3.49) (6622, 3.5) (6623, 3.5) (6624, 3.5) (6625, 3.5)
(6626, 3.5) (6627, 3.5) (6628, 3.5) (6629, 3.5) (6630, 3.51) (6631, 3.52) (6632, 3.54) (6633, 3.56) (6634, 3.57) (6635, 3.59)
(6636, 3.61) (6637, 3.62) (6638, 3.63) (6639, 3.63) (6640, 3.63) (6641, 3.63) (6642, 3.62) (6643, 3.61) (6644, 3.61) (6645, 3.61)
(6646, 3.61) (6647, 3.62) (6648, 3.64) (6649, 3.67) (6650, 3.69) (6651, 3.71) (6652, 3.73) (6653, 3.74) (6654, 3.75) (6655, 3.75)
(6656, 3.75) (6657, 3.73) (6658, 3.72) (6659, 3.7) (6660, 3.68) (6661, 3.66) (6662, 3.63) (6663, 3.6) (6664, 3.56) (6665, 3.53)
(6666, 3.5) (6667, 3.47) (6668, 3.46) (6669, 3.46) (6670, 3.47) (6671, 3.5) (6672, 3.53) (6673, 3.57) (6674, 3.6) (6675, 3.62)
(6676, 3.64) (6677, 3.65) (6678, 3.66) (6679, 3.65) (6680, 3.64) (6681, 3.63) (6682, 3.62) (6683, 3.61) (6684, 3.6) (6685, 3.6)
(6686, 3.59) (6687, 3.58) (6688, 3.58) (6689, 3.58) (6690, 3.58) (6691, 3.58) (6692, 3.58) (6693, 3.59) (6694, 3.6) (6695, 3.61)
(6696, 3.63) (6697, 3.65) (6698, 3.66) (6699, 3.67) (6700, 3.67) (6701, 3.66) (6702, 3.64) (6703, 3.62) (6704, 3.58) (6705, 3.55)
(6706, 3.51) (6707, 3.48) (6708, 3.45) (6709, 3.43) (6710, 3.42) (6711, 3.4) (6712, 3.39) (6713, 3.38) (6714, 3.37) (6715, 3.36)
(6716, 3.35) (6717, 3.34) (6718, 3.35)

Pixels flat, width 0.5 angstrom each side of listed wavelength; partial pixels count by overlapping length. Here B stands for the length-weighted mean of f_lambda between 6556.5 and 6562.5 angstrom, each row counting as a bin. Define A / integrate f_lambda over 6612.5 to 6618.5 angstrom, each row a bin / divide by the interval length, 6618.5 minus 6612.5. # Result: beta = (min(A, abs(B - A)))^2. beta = 0.080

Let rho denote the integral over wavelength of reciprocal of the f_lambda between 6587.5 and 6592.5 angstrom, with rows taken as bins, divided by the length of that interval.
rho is 0.2946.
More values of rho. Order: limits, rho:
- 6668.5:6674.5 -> 0.2840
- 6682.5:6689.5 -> 0.2784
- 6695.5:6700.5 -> 0.2735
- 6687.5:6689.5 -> 0.2793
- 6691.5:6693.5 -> 0.2789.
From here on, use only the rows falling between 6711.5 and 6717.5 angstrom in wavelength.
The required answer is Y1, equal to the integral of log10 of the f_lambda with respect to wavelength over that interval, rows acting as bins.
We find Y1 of 3.16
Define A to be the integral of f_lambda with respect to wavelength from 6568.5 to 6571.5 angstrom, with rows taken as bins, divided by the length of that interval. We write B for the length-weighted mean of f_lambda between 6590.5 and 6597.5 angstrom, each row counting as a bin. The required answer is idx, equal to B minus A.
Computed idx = -0.10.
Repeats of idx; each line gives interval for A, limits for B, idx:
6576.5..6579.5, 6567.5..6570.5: 0.37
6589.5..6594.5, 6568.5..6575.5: 0.07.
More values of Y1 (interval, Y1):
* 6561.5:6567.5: 3.57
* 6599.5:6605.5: 3.29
